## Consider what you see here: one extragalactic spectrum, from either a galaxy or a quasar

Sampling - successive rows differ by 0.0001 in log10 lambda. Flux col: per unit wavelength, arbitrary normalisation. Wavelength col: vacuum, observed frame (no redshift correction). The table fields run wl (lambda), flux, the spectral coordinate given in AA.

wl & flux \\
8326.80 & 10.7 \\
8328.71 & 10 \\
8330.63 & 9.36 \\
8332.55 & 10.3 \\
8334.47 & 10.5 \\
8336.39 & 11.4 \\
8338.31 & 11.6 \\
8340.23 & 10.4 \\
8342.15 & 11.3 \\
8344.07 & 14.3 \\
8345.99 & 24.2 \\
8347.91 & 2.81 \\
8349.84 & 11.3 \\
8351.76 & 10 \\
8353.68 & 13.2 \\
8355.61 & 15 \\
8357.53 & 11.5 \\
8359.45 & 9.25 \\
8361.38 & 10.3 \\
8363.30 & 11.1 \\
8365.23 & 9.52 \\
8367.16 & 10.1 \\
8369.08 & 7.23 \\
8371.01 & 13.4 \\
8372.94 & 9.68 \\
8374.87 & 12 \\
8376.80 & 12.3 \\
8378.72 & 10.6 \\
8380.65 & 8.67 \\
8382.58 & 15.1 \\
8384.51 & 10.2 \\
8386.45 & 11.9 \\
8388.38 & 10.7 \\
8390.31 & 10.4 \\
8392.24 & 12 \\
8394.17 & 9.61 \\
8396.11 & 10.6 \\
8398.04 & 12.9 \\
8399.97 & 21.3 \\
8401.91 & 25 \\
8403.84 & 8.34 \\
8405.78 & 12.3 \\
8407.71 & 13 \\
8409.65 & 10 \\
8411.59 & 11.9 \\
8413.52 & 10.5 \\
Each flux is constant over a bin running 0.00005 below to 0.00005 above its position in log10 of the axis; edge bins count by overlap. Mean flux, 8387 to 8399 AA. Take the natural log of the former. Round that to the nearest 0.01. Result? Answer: 2.40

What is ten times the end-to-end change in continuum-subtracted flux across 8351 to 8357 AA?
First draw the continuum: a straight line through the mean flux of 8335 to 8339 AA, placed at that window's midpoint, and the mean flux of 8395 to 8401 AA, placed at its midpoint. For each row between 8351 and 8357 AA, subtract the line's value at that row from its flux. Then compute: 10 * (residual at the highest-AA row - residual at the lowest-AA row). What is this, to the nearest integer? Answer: 48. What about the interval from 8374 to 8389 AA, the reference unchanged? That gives -21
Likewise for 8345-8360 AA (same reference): -157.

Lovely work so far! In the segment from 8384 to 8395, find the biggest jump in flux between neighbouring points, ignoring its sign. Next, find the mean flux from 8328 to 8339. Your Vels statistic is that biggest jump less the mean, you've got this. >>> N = -8.1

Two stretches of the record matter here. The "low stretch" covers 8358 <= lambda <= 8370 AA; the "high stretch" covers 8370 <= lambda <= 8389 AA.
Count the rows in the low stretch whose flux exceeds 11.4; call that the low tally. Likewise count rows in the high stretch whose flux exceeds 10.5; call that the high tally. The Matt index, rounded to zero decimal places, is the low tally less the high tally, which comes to -7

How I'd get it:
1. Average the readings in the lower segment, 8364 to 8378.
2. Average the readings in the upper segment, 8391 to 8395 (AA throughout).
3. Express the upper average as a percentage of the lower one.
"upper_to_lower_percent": 102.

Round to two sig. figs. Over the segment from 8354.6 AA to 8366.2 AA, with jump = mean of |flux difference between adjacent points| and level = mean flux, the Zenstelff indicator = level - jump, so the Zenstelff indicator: 9.3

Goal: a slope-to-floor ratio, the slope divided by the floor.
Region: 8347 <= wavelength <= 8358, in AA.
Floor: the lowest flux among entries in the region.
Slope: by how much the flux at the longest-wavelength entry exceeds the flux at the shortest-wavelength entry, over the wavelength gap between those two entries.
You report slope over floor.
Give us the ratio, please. 0.32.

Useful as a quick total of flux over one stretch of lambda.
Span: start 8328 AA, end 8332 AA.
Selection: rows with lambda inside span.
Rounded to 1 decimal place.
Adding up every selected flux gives 19.4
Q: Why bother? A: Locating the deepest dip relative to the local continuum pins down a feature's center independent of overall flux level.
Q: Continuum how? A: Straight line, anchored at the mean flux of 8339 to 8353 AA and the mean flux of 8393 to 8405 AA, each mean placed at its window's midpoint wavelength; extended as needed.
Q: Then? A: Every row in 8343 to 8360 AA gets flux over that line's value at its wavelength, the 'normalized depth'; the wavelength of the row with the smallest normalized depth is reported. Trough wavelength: 8347.91 AA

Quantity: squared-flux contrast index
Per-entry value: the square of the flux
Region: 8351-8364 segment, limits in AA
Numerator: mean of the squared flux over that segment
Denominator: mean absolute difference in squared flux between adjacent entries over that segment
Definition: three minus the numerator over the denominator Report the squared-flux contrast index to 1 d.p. 0.3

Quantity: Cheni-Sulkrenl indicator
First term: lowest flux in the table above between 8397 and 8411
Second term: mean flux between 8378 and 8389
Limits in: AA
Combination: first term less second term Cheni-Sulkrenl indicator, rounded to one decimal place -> -2.9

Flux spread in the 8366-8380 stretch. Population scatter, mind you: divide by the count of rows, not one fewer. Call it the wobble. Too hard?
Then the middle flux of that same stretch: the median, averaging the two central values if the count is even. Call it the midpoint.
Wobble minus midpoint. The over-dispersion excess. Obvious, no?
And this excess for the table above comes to -8.7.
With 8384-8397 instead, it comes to -9.8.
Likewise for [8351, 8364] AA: -9.2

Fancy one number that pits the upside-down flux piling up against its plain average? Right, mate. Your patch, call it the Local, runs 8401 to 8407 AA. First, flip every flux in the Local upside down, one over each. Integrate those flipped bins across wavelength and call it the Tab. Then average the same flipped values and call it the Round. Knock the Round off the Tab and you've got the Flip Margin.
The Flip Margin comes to 0.4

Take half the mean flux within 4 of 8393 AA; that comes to 5.33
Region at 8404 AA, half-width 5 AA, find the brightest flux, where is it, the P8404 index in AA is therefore 8401.91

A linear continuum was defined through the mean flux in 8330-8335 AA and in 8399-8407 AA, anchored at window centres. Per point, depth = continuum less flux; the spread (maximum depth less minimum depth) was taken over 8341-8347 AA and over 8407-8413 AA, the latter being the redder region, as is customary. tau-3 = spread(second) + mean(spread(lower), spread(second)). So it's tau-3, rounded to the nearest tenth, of 11.0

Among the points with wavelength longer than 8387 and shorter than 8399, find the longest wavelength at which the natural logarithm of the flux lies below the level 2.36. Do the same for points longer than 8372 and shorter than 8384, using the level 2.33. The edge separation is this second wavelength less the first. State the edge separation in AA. -13.5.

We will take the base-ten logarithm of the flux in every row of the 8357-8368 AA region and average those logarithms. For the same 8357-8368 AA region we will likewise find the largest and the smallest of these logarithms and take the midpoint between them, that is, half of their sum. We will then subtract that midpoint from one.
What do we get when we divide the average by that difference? -75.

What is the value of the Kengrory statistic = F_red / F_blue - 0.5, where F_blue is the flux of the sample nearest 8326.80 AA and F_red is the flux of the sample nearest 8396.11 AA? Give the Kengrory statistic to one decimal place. 0.5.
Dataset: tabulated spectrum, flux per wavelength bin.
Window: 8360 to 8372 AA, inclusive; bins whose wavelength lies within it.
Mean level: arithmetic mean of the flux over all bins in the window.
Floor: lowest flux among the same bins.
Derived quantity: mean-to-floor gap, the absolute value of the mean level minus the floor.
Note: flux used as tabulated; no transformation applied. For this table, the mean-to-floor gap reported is 3.0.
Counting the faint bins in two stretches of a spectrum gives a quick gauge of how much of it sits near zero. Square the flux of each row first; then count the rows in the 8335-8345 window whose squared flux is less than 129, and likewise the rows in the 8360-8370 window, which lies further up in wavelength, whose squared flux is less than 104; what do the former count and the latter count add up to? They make 5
